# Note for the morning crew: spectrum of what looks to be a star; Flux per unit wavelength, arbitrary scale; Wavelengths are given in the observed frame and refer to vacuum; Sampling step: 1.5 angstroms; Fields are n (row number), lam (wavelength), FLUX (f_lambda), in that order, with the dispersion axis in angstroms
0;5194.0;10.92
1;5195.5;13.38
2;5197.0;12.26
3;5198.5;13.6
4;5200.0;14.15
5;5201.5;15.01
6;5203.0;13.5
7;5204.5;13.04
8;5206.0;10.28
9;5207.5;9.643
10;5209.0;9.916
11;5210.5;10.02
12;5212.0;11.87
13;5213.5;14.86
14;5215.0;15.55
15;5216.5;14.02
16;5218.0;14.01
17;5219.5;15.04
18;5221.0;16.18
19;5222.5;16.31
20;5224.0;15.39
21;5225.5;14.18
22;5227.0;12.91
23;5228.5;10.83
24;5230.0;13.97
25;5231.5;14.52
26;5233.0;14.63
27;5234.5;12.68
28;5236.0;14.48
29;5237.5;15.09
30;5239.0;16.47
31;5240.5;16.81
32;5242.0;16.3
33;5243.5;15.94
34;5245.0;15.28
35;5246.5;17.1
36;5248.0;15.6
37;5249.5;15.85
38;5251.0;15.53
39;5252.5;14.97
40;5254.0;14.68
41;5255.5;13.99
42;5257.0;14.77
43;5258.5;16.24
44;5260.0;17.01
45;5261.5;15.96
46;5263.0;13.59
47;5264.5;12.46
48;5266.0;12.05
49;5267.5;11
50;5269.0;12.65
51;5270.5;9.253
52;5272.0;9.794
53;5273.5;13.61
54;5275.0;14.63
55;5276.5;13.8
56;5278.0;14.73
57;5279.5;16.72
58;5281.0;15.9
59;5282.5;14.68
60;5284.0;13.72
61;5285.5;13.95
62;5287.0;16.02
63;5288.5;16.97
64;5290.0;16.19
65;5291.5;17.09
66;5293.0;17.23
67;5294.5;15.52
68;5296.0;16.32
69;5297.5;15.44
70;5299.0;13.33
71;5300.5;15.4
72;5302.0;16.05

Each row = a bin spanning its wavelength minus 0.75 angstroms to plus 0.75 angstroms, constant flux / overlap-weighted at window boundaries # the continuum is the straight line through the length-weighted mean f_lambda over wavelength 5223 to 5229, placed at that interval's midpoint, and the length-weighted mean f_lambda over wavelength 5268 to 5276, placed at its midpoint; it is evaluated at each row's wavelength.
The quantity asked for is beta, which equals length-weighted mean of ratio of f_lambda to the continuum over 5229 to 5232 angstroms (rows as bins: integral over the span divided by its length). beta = 1.04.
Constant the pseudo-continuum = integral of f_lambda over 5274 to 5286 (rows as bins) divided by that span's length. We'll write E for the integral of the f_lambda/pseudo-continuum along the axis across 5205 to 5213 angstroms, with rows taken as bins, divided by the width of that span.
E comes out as 0.72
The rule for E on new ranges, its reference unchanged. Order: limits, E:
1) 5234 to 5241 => 1.03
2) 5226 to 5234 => 0.91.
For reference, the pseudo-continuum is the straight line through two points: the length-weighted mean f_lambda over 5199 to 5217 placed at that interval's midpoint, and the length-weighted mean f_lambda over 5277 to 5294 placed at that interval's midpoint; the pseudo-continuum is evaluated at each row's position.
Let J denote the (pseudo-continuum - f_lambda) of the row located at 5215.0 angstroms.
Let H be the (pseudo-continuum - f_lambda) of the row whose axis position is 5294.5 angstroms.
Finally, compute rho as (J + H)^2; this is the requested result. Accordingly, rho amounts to 4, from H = 0.55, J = -2.6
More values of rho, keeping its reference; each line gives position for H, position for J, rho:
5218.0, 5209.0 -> 3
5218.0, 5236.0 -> 3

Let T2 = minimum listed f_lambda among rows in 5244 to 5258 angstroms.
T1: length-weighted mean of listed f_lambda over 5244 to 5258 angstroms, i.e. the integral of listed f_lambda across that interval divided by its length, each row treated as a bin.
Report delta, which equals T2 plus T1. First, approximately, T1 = 15.3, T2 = 13.99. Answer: 29.3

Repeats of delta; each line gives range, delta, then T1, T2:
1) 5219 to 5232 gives 25.2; 14.4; 10.83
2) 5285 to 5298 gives 30.1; 16.1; 13.95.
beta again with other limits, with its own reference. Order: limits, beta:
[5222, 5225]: 1.15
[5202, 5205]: 0.94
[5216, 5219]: 1.02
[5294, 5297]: 1.42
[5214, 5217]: 1.07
